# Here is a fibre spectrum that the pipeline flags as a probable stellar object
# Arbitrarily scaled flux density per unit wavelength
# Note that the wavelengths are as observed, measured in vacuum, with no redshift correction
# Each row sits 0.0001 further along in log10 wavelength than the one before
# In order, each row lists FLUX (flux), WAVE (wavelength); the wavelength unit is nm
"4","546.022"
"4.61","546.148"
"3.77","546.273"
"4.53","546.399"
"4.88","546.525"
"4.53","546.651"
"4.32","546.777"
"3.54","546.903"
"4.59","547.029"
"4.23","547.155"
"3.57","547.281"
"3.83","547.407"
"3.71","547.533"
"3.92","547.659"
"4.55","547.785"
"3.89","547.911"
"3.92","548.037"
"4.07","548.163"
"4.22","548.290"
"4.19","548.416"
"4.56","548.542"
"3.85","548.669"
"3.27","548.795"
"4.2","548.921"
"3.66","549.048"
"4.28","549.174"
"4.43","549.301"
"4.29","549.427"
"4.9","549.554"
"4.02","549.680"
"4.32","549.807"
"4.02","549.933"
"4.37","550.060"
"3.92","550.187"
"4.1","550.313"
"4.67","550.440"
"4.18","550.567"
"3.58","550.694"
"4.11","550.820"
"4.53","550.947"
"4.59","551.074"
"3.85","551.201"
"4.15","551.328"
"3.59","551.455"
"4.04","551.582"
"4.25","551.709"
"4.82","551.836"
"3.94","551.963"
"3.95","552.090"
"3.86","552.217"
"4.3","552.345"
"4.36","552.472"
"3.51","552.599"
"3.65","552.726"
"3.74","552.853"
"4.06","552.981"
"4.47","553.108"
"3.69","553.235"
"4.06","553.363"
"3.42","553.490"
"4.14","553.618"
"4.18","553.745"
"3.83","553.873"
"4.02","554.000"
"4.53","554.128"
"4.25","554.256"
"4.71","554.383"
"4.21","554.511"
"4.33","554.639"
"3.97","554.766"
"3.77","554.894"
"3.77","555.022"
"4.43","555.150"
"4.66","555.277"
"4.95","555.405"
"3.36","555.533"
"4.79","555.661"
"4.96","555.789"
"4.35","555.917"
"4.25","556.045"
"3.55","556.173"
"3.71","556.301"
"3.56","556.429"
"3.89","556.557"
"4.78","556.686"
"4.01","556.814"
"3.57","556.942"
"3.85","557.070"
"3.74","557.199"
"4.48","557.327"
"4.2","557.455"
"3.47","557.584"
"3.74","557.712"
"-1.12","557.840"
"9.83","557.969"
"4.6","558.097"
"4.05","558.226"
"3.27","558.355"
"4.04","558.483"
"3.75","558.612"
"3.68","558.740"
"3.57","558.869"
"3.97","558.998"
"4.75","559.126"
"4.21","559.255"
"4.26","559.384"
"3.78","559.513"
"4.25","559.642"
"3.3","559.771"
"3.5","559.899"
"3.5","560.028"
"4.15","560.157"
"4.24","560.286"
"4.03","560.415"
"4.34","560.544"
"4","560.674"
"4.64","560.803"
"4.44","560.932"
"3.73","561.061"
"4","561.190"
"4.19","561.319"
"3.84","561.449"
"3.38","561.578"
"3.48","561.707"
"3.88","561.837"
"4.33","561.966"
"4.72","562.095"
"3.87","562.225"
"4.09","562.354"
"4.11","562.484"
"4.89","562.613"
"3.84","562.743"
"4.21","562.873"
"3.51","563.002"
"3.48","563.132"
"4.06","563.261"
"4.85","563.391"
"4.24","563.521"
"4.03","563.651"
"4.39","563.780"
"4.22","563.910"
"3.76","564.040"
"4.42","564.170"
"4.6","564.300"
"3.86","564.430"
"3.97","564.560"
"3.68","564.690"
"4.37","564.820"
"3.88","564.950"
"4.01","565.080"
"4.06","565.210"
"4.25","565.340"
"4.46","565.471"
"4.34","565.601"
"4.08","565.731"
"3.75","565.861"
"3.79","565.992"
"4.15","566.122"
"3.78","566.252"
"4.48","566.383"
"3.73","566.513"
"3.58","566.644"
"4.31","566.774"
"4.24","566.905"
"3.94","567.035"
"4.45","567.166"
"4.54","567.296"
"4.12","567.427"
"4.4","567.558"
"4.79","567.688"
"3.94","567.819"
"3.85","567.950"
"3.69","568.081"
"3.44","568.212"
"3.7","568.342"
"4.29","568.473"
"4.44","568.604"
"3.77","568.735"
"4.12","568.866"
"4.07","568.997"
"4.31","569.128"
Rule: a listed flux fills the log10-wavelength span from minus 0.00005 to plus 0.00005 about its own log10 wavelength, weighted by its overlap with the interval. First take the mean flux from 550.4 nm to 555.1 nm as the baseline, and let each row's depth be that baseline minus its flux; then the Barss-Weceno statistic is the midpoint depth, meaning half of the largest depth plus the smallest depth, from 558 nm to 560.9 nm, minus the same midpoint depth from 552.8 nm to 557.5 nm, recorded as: 0.15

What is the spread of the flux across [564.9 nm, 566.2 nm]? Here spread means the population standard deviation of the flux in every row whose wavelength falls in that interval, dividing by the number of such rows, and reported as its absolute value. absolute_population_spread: 0.22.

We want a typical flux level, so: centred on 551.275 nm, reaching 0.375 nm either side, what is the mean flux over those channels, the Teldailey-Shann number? 4.12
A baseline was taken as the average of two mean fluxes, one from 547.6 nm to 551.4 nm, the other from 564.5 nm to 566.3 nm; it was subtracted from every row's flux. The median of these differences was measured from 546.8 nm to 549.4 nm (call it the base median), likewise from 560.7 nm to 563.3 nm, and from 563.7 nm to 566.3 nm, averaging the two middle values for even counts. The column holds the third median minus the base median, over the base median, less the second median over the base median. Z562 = -1.4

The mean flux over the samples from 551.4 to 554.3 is 4.03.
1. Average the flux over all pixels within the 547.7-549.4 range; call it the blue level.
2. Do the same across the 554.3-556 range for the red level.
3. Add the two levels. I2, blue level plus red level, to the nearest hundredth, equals 8.41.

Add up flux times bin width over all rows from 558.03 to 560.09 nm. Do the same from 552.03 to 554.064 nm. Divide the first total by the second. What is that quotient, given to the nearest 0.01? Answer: 1.00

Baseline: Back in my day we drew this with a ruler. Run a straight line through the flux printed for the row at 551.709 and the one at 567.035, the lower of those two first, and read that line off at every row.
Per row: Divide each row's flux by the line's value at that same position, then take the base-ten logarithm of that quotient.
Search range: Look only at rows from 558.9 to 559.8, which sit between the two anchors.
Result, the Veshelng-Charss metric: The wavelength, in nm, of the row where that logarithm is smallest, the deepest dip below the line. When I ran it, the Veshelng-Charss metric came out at 559.771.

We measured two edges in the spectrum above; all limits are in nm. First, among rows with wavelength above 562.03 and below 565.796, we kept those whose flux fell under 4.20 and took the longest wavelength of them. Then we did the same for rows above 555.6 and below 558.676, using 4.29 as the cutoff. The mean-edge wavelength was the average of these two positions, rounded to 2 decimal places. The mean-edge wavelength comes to 562.17 nm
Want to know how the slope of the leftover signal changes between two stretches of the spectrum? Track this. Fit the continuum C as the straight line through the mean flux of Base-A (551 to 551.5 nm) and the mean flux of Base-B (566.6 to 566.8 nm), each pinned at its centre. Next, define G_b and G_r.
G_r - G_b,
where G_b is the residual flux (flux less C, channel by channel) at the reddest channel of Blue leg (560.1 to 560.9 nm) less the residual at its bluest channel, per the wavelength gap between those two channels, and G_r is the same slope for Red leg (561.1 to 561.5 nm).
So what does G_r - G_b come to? -1.4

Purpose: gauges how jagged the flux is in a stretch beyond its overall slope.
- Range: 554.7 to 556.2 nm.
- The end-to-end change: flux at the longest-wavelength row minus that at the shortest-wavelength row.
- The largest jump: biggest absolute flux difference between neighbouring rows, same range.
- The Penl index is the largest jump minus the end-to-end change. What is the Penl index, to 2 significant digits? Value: 2.0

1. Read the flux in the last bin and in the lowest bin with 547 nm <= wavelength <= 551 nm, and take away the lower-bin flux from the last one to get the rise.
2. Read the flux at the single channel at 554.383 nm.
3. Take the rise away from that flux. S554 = 4.8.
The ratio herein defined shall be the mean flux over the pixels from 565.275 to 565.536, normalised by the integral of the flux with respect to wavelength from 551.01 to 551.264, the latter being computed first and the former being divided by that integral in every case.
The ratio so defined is 4.1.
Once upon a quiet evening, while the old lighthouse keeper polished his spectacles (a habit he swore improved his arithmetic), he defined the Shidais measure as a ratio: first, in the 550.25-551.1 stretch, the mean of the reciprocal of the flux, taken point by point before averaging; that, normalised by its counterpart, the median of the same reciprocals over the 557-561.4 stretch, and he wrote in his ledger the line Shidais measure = 0.96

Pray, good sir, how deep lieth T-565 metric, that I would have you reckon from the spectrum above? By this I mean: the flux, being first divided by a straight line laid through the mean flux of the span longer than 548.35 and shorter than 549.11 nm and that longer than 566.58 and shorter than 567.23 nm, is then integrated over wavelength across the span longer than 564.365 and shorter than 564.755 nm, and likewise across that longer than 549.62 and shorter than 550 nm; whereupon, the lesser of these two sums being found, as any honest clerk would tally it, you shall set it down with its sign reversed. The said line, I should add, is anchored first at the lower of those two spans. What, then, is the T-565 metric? -0.366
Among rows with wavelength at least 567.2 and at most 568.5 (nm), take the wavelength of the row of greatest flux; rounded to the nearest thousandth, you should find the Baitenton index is 567.688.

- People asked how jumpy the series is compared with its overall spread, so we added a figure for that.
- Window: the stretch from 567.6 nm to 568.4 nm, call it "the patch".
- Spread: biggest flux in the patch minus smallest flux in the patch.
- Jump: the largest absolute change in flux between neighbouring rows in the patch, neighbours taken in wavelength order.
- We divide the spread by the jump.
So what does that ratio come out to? 1.6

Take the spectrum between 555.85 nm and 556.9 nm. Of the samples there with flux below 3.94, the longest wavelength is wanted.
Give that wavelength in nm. 556.557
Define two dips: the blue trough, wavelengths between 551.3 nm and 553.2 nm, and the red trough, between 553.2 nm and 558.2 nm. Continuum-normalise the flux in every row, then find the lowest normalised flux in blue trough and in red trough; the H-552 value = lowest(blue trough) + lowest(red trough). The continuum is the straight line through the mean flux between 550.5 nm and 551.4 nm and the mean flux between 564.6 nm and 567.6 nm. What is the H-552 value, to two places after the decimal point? 0.58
